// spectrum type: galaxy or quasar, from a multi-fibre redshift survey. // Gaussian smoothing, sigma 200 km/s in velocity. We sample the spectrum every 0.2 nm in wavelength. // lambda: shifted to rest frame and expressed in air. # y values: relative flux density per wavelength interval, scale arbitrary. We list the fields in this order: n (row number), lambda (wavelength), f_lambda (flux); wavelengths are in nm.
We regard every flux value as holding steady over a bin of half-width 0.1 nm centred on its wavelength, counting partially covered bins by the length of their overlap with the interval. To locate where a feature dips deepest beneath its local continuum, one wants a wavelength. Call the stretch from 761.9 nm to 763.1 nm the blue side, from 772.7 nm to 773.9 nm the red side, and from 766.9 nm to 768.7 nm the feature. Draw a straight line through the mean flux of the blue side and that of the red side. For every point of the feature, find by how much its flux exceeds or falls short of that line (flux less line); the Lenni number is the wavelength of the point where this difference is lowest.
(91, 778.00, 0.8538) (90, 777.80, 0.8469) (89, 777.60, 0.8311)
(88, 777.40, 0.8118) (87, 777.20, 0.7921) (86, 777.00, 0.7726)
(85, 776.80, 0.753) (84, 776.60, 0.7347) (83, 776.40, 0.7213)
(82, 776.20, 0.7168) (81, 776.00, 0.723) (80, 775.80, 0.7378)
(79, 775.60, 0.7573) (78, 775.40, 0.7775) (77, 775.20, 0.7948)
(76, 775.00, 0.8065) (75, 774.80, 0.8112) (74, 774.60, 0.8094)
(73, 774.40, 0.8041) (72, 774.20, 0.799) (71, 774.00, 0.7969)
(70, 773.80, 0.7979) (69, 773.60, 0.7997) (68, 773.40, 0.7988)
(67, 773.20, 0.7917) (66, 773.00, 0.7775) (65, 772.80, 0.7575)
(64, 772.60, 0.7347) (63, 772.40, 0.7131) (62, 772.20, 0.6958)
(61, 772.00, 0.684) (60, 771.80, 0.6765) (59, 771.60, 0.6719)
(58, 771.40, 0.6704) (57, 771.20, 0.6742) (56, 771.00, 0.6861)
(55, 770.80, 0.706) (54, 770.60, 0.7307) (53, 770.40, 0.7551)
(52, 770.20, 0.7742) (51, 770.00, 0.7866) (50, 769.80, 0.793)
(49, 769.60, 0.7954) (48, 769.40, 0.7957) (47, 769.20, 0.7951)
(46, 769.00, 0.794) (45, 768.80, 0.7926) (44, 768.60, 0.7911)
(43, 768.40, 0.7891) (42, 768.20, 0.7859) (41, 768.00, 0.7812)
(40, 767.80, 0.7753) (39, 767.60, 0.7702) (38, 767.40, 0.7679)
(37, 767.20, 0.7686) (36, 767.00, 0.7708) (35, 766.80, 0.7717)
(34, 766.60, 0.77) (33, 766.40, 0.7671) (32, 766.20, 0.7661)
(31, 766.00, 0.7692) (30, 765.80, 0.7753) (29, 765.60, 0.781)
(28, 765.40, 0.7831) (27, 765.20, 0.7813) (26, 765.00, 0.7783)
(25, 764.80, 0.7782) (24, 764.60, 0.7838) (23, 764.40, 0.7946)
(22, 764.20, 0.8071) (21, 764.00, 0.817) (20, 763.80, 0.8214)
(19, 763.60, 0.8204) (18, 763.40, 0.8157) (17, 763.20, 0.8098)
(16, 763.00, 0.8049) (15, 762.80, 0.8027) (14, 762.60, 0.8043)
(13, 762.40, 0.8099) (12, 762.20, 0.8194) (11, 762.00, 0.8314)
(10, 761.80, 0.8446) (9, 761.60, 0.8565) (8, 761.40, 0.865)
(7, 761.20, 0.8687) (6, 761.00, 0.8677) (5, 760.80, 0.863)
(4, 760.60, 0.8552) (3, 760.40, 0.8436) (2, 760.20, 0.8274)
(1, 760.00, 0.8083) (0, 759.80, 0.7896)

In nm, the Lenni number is 767.40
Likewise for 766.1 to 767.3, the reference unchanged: 766.20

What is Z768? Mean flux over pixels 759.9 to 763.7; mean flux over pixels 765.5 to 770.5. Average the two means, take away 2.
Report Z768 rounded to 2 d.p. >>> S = -1.19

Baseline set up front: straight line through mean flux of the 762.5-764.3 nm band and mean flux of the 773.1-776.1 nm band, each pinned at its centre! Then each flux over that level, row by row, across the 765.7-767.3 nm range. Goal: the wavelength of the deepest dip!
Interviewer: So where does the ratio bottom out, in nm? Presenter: 766.20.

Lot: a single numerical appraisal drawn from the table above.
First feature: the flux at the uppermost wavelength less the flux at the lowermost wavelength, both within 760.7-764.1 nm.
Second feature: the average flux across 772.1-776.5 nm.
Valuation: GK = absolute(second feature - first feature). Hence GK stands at 0.82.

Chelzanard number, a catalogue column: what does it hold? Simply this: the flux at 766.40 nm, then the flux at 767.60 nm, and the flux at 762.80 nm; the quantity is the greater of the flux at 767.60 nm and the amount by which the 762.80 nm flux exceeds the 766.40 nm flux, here 0.770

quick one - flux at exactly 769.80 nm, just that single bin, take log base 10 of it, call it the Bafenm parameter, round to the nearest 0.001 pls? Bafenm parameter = -0.101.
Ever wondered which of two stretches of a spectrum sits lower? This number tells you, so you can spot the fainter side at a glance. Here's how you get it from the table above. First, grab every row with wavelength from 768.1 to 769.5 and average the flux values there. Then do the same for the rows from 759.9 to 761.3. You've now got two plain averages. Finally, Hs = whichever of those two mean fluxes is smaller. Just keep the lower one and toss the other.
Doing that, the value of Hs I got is 0.792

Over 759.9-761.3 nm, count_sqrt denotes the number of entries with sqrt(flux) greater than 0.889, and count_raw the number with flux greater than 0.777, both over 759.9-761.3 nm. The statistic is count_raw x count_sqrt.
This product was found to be 49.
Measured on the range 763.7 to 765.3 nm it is 32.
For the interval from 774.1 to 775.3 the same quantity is 36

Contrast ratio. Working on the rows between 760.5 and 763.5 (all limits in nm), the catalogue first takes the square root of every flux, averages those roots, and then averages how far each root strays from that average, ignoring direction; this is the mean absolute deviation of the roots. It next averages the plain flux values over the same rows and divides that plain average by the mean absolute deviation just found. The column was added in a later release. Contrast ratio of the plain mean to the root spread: 64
